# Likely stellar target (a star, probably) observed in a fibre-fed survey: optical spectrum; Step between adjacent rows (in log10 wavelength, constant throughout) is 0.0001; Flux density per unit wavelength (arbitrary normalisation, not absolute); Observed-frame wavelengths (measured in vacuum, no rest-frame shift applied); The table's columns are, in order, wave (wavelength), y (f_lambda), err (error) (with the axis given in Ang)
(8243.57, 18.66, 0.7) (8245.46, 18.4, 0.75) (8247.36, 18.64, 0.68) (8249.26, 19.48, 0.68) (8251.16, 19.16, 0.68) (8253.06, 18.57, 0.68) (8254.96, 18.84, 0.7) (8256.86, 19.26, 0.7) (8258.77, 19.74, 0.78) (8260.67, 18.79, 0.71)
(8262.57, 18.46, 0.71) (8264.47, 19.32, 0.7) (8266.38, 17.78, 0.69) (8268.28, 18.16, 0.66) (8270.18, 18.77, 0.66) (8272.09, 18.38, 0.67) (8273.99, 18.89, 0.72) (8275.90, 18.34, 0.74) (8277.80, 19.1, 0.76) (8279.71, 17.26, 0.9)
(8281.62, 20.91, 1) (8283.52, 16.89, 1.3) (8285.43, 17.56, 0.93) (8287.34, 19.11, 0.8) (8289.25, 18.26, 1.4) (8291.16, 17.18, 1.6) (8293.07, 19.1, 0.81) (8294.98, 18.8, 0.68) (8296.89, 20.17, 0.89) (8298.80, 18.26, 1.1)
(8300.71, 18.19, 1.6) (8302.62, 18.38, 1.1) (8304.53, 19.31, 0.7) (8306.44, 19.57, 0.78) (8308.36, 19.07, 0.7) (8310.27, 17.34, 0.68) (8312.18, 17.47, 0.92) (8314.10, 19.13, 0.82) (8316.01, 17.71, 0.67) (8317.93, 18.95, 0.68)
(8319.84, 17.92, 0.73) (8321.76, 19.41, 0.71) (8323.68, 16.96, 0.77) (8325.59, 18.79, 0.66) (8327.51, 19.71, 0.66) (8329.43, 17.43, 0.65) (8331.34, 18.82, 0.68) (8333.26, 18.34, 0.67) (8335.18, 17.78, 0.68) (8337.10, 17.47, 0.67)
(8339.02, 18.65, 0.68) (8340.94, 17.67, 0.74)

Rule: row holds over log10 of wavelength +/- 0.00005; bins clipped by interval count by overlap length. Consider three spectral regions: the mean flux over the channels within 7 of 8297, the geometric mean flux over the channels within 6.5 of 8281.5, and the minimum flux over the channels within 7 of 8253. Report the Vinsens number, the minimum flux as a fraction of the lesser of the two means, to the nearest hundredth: 1.01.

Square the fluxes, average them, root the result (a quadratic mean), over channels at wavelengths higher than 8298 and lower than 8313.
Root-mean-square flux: 18.5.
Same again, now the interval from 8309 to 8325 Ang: 18.1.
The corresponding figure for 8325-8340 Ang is 18.4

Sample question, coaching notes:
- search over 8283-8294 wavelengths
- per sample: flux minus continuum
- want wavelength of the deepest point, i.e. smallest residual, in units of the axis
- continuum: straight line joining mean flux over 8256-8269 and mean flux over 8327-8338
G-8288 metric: 8283.52 Ang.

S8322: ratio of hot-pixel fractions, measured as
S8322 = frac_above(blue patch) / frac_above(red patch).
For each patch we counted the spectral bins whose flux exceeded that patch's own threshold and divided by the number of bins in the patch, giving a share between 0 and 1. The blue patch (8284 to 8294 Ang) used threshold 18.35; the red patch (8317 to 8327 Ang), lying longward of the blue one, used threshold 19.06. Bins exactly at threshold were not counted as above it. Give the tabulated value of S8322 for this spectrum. 2.0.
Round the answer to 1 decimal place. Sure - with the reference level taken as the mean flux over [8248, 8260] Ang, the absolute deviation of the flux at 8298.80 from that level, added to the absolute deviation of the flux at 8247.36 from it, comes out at 1.4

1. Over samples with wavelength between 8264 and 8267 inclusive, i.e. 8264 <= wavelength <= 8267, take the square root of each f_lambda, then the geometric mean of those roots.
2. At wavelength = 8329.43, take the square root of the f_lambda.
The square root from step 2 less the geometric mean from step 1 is -0.13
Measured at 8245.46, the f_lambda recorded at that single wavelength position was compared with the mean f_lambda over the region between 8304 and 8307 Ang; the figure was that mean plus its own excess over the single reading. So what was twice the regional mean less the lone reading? 20.5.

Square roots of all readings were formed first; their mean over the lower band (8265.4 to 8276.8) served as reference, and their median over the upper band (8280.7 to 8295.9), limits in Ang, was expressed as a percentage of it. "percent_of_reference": 100.4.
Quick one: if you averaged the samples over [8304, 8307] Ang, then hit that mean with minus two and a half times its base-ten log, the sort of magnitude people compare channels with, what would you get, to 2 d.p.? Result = -3.22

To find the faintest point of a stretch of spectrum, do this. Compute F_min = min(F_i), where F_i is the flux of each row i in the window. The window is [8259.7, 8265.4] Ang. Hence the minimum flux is 18.46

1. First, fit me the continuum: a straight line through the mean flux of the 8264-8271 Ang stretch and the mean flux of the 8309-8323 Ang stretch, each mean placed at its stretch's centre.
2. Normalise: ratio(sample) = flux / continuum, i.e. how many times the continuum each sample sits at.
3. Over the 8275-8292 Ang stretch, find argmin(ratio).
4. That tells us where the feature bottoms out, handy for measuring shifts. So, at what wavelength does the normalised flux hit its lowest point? 8283.52 Ang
